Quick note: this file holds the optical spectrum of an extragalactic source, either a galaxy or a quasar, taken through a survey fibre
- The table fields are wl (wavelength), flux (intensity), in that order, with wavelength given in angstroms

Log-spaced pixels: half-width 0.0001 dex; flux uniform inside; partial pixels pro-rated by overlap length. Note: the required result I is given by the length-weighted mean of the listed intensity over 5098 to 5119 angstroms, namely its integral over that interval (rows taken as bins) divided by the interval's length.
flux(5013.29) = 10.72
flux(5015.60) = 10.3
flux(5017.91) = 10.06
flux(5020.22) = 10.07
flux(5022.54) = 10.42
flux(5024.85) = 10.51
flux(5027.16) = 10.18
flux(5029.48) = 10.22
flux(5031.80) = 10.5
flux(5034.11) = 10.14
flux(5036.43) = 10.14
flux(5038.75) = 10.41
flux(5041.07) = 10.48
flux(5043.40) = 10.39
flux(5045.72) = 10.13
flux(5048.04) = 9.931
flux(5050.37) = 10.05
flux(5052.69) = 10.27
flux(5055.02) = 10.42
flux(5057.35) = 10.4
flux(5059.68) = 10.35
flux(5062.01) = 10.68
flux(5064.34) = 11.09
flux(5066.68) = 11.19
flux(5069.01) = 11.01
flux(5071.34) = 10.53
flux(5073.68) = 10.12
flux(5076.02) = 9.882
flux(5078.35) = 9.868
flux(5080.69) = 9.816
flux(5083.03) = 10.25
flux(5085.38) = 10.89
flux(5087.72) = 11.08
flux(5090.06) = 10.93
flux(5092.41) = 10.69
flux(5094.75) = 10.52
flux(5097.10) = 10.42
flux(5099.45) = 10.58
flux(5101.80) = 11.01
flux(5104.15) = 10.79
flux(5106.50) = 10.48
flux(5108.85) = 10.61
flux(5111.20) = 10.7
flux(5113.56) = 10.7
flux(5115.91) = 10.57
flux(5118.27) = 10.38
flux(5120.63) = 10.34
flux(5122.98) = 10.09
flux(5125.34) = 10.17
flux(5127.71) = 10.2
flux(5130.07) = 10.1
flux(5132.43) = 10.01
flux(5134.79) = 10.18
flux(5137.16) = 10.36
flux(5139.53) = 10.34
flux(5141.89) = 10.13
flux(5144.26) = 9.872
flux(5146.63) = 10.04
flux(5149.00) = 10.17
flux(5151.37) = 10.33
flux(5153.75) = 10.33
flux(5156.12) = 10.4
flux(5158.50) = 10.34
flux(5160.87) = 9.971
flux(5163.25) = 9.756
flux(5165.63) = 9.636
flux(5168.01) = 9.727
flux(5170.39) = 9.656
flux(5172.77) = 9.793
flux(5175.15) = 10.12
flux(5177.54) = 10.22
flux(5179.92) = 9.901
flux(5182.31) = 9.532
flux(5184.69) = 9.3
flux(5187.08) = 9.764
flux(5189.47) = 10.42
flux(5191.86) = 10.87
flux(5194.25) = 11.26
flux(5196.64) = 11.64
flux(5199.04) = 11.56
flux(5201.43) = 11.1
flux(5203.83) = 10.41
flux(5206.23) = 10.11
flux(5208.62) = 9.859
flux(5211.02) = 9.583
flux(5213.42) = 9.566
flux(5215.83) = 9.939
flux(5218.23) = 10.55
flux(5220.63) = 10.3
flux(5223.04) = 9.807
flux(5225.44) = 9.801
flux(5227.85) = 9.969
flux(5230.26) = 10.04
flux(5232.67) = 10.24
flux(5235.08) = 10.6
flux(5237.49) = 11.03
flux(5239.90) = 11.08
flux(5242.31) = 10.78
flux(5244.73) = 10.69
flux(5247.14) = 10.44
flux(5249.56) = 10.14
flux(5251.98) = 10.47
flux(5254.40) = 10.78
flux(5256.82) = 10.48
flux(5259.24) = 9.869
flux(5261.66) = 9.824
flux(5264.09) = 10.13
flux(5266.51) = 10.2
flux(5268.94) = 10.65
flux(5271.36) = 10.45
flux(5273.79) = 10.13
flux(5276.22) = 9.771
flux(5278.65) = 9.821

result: 10.6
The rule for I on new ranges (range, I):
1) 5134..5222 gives 10.2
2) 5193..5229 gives 10.4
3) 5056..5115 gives 10.6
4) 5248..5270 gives 10.3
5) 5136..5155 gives 10.2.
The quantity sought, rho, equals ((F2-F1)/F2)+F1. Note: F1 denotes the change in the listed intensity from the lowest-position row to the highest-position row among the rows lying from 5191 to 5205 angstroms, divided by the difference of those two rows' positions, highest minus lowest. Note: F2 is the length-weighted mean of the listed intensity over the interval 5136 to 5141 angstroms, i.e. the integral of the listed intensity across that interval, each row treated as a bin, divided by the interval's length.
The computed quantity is 0.97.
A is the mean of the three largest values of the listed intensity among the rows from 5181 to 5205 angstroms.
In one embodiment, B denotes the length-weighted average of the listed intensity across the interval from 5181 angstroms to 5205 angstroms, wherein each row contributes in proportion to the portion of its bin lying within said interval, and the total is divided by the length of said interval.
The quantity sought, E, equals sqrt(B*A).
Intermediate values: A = 11.5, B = 10.6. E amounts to 11.0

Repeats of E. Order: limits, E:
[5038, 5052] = 10.3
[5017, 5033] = 10.4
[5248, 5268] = 10.4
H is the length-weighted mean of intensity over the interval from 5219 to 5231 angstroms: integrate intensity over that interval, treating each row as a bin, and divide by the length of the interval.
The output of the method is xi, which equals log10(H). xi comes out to 1.00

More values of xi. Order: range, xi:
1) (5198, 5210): 1.02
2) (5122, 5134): 1.01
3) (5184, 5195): 1.01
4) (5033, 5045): 1.01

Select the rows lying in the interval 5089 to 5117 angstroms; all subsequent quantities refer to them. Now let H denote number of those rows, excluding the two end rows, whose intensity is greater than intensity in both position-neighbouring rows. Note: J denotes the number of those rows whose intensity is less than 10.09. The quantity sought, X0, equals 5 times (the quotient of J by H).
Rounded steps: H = 1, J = 0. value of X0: 0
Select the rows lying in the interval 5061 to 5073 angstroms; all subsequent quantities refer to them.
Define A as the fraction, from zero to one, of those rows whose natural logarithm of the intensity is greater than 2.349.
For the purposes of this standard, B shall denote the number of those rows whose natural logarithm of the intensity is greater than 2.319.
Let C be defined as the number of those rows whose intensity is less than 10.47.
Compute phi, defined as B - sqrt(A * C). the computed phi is 5.0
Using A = 1.00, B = 5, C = 0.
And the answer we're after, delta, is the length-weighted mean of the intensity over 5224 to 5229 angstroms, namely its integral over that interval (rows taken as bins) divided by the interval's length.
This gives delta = 9.9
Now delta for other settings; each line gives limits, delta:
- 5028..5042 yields 10.3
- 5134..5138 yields 10.3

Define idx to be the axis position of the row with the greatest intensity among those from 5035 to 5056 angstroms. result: 5041.07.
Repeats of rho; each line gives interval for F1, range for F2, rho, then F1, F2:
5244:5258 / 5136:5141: 0.98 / -0.017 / 10.3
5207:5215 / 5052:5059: 0.94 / -0.061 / 10.4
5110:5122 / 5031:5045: 0.97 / -0.038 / 10.3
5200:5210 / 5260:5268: 0.84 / -0.173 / 10.1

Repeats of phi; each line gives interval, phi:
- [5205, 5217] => 0.0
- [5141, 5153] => 2.0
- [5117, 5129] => 4.0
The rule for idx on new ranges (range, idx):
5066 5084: 5066.68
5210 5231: 5218.23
